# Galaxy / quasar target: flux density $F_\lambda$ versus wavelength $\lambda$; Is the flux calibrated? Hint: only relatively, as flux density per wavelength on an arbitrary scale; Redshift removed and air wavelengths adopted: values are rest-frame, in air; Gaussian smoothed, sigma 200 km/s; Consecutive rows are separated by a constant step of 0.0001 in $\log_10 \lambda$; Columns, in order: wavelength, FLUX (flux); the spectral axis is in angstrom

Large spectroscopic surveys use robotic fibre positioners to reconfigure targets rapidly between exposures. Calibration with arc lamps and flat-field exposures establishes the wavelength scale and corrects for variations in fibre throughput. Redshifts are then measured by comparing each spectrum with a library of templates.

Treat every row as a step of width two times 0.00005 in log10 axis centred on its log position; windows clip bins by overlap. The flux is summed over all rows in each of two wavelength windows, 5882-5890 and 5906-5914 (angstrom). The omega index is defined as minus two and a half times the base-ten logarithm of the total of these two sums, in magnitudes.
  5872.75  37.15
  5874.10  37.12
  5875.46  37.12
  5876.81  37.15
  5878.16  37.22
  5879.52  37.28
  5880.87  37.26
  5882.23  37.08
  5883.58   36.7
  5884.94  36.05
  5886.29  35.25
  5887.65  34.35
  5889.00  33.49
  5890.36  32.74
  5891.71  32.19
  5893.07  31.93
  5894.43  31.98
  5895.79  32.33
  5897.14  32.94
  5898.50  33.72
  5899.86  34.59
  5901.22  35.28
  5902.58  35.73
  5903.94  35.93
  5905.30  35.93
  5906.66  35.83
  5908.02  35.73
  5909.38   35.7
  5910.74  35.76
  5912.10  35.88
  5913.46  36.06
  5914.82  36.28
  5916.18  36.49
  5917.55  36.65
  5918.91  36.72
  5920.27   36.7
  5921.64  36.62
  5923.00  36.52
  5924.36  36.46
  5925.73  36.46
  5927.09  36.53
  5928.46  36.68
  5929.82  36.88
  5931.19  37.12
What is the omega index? -6.58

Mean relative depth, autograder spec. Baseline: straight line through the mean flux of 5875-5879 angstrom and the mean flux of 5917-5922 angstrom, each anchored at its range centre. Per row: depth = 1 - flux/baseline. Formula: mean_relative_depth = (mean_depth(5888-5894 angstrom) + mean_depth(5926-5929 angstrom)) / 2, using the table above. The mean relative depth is 0.059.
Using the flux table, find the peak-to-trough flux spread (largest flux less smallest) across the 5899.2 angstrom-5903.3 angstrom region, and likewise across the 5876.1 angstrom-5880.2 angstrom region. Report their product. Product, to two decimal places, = 0.15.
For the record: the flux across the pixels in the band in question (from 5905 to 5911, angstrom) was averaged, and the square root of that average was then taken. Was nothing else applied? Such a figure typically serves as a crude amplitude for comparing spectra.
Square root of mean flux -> 5.98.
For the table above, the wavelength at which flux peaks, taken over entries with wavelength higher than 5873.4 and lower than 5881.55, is 5879.52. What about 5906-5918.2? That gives 5917.55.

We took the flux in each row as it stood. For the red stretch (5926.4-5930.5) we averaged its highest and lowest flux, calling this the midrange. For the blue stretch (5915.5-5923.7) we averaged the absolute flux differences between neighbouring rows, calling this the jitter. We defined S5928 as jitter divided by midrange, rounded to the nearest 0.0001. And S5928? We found 0.0023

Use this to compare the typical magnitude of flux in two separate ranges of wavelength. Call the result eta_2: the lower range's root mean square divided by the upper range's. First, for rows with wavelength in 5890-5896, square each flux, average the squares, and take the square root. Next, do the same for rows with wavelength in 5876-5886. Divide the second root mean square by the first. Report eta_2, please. 1.15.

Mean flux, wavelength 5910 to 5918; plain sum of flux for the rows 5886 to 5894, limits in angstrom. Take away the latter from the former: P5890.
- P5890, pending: -164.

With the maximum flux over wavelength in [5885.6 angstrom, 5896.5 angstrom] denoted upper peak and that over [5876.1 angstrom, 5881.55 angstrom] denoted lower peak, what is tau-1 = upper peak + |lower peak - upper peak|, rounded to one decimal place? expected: 37.3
